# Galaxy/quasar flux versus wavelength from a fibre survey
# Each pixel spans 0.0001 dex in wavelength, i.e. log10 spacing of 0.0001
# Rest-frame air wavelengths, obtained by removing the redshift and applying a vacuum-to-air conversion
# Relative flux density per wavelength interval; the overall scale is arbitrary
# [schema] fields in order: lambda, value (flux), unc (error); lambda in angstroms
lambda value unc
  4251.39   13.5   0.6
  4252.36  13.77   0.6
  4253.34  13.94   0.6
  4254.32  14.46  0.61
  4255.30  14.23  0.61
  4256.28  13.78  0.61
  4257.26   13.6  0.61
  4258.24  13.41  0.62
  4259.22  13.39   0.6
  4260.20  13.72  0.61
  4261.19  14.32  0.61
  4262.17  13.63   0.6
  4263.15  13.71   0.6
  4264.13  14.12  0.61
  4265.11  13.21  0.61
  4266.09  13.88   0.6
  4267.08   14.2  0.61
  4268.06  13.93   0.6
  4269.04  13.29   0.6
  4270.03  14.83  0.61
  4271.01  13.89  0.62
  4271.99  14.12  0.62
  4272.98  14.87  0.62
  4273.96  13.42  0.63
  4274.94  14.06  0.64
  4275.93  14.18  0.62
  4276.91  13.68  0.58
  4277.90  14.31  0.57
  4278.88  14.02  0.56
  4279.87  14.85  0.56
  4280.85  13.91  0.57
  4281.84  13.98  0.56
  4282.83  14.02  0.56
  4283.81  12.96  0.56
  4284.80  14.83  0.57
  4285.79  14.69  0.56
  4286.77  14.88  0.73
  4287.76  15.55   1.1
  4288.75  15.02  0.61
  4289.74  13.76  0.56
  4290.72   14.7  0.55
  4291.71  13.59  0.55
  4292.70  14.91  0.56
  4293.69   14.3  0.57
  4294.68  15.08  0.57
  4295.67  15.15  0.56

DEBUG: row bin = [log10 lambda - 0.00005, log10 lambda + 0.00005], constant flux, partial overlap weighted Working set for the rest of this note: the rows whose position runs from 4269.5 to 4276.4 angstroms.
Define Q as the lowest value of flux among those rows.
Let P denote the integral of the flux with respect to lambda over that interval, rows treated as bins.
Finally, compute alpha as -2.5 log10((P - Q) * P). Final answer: -9.8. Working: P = 98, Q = 13.42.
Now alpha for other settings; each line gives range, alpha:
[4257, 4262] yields -8.9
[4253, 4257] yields -8.4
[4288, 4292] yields -8.5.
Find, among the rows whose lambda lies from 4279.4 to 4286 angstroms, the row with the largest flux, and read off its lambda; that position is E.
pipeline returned 4279.87 angstroms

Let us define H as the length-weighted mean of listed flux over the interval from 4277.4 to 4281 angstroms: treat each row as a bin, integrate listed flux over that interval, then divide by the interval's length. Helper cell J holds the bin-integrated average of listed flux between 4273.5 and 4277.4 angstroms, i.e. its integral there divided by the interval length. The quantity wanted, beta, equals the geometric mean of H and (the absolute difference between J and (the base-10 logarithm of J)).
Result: 13.49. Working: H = 14.3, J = 13.9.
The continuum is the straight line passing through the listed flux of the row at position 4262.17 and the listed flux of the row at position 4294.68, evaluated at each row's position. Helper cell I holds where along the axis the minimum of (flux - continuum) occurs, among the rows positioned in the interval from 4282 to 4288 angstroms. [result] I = 4283.81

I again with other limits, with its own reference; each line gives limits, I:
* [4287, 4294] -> 4291.71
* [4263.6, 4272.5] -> 4269.04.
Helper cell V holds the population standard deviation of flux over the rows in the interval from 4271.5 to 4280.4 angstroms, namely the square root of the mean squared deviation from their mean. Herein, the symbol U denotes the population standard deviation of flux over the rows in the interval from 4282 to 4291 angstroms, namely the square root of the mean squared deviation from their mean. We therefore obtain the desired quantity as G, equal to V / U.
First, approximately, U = 0.73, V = 0.45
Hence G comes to 0.61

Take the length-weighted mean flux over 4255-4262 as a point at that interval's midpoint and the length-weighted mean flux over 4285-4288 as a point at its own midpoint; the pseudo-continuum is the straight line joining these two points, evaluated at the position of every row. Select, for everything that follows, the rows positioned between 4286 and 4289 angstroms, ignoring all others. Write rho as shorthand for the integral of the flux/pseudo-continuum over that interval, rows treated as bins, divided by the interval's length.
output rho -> 1.01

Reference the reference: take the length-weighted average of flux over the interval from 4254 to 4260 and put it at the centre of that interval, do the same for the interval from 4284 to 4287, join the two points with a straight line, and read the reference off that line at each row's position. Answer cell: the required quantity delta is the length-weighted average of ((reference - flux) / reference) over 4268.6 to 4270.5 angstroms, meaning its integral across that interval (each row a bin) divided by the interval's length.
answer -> 0.0056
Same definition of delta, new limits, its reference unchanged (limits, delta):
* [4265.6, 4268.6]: 0.0064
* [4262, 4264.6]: 0.0094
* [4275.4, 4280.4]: 0.0130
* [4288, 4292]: 0.0239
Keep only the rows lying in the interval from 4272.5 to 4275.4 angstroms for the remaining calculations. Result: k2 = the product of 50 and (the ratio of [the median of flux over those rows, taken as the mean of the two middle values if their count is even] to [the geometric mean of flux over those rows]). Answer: 49.8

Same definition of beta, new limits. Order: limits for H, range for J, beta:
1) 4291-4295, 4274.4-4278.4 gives 13.65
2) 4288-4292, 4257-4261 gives 13.37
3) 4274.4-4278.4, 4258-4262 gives 13.29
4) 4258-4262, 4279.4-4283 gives 13.37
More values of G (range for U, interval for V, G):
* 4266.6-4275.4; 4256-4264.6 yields 0.57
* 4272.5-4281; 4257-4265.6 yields 0.73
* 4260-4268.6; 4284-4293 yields 1.81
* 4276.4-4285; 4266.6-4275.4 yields 0.93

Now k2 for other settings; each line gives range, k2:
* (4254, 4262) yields 49.6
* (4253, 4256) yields 50.1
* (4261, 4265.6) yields 49.7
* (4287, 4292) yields 50.7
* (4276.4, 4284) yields 50.2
